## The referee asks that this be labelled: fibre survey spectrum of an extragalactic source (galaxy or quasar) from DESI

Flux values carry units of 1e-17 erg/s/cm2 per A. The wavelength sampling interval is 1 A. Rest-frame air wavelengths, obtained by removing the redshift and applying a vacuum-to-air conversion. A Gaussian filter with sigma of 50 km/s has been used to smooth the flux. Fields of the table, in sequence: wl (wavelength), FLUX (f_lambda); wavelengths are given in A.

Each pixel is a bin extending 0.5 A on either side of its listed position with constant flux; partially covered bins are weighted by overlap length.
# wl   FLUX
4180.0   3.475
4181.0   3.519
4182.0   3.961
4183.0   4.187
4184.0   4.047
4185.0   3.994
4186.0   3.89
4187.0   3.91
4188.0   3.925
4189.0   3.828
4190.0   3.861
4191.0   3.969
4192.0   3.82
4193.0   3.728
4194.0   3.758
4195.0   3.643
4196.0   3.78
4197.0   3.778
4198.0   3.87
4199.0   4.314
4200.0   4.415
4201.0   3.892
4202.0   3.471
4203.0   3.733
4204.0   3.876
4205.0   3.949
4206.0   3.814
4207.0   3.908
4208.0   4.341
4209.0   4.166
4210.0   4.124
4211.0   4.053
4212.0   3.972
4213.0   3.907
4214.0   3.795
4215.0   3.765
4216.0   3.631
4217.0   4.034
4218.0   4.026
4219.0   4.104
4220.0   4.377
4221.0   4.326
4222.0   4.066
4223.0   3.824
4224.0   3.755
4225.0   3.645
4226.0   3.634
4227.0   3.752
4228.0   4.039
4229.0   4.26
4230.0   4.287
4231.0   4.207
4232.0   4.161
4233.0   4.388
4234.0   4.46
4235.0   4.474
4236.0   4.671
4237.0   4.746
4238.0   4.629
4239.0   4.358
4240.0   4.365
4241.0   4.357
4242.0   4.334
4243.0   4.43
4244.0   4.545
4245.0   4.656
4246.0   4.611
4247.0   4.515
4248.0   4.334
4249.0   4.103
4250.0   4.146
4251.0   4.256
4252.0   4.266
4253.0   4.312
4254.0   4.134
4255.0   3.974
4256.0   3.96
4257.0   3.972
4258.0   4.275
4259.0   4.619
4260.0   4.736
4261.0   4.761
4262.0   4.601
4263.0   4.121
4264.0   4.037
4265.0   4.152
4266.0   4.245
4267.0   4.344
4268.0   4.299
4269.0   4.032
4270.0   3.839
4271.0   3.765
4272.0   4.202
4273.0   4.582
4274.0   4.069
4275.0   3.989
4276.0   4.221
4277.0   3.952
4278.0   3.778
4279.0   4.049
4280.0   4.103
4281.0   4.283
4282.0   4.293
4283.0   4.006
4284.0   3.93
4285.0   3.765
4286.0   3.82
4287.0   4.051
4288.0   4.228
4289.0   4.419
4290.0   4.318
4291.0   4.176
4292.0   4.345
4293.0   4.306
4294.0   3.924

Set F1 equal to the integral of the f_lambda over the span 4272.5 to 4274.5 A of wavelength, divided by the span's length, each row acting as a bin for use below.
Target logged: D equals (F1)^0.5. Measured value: 2.08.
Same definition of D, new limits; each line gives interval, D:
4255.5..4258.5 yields 2.02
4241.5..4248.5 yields 2.12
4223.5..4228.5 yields 1.94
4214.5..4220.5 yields 2.00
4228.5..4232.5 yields 2.06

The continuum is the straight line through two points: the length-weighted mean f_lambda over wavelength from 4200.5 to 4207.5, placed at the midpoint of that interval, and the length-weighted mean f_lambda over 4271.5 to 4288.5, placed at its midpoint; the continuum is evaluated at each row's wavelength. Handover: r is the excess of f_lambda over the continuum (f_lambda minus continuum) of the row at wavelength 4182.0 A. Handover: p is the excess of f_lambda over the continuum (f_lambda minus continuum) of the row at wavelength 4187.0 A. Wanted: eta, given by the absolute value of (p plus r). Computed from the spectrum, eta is 0.40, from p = 0.16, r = 0.23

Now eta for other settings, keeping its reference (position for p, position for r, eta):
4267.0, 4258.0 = 0.59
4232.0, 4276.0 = 0.41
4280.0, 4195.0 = 0.11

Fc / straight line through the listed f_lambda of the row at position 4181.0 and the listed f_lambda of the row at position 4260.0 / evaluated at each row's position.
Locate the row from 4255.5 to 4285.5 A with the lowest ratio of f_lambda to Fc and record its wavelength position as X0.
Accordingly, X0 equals 4285.0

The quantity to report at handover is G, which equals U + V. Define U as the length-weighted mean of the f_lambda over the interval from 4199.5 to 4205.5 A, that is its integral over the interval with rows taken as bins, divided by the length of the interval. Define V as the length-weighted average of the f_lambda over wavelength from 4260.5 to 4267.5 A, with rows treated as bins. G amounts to 8.21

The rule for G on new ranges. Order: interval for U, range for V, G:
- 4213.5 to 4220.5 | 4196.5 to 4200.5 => 8.06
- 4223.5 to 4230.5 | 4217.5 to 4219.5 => 7.98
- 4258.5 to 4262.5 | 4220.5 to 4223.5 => 8.75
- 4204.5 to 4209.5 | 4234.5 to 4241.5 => 8.55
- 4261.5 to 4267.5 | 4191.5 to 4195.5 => 7.99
